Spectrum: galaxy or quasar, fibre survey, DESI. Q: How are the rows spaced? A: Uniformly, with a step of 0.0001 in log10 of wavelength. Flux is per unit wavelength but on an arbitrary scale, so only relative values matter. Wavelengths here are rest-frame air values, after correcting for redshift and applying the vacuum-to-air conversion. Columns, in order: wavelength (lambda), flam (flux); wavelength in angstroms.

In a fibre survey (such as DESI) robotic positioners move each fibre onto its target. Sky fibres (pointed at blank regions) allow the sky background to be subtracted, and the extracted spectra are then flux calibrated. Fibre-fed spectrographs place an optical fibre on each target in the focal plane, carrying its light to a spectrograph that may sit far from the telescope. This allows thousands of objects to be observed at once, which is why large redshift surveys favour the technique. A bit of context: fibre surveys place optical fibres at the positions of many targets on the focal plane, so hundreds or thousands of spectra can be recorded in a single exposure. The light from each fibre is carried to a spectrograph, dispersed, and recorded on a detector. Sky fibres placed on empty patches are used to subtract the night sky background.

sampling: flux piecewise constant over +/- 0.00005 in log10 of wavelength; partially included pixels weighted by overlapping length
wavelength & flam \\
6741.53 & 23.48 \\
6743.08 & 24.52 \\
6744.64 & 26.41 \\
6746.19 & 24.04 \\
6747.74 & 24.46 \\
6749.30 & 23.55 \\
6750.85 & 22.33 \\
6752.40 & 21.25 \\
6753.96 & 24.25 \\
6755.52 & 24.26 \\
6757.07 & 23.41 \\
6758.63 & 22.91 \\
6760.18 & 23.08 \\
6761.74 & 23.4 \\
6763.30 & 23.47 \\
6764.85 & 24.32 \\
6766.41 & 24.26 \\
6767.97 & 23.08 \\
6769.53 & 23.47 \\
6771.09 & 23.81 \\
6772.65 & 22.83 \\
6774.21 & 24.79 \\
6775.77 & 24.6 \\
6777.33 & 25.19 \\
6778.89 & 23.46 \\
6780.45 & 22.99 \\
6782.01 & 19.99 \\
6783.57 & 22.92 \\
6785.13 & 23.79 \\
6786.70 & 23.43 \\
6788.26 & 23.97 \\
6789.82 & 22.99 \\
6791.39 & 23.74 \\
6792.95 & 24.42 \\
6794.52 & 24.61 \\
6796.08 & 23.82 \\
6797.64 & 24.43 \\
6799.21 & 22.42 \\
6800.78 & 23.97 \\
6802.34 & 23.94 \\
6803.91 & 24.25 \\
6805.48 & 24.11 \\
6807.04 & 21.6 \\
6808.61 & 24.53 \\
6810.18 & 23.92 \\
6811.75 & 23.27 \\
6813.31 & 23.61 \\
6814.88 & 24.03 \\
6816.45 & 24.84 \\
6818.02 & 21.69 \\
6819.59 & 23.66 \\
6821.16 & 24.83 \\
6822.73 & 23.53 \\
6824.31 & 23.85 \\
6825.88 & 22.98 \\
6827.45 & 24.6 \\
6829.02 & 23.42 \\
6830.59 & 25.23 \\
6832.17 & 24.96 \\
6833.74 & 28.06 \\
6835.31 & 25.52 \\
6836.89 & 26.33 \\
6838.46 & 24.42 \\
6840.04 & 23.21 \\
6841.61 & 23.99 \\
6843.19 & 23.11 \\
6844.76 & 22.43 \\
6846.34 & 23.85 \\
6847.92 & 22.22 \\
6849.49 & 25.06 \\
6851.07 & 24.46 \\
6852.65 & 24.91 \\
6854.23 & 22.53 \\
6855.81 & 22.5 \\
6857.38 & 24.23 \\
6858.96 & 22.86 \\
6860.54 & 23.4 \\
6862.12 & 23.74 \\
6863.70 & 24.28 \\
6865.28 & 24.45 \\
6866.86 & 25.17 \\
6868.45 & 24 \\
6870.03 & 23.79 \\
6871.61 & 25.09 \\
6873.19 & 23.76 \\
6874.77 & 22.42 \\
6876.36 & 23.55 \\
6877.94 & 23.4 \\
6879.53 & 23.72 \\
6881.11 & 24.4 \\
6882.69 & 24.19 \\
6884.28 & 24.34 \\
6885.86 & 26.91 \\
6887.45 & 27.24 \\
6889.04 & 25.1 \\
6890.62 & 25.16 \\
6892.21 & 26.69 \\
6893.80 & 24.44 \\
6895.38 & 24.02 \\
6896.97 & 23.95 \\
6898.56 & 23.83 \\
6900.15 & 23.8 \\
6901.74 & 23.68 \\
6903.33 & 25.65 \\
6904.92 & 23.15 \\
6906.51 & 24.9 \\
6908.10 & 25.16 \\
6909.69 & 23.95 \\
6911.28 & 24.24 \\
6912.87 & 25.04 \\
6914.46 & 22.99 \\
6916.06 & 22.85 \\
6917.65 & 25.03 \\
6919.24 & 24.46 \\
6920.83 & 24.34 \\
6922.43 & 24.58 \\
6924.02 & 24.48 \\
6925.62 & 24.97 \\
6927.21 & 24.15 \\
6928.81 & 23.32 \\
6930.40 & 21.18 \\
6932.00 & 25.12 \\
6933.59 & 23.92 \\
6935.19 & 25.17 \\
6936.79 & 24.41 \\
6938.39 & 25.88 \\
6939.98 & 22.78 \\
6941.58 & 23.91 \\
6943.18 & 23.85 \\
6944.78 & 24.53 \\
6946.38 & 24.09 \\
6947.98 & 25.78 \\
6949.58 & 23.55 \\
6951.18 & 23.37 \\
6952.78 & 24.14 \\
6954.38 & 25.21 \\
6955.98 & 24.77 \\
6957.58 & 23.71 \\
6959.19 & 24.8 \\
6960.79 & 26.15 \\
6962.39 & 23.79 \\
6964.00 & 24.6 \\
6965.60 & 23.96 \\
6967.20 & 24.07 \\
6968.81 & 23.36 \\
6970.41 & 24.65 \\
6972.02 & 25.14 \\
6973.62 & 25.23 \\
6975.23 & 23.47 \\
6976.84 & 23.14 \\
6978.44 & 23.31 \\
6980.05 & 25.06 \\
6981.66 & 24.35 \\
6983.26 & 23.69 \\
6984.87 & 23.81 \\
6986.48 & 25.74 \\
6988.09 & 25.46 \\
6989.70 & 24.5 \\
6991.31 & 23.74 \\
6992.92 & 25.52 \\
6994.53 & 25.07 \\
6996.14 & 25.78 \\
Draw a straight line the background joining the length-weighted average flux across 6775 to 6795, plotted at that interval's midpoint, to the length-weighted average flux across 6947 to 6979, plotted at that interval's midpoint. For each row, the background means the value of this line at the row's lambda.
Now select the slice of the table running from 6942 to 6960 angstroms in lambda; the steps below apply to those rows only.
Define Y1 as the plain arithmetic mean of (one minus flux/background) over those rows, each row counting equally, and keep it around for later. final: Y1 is -0.003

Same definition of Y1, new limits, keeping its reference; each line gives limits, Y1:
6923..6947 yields 0.003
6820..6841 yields -0.040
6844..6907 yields -0.010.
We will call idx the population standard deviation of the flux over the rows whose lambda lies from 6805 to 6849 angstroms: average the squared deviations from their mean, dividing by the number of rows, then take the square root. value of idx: 1.33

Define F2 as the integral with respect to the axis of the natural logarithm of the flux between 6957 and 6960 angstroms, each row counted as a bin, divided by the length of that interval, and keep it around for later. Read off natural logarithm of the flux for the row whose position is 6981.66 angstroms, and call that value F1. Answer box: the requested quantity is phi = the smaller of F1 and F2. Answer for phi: 3.18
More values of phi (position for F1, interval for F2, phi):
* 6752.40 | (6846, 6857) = 3.06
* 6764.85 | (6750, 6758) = 3.14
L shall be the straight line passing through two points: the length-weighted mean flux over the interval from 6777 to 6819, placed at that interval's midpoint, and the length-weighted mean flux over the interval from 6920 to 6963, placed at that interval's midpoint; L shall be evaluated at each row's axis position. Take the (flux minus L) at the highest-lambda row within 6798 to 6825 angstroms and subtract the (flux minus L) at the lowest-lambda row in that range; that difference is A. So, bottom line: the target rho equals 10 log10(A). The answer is 1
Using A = 1.3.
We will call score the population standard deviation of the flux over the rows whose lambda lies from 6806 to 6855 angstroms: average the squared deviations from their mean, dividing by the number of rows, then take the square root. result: 1.32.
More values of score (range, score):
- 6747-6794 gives 1.02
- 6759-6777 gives 0.63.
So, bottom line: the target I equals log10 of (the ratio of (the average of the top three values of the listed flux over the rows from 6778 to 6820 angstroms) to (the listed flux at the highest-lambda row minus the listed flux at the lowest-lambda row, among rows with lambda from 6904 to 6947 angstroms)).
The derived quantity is 1.4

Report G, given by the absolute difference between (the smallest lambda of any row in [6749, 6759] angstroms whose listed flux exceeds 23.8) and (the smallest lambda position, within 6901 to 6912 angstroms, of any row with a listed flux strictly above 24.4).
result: 149.4 angstroms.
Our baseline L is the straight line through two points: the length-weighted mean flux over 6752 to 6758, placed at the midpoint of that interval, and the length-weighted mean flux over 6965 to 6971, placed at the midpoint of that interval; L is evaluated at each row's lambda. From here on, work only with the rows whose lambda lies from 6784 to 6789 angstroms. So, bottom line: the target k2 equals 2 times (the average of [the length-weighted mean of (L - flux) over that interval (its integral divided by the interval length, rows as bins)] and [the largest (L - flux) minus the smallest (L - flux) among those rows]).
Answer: 0.3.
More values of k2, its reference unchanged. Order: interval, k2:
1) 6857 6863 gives 1.5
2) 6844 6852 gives 2.9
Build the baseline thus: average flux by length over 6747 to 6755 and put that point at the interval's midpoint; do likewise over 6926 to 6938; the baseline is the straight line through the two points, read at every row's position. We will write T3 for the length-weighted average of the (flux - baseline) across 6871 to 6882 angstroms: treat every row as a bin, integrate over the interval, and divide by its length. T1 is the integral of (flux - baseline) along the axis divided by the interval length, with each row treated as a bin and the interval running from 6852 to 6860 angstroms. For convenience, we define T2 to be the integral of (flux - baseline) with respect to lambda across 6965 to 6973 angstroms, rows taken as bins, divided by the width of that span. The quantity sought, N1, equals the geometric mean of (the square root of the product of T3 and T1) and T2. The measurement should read 0.05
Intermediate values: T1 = -0.3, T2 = 0.1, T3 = 0.0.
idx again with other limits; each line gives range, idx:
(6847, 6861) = 1.04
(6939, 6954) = 0.79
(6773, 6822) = 1.08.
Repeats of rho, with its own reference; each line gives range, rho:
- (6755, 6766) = -20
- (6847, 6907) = 4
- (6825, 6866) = 1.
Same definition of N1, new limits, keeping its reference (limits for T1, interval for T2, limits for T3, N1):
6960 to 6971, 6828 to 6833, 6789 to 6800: 0.55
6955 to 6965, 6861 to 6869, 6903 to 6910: 0.59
